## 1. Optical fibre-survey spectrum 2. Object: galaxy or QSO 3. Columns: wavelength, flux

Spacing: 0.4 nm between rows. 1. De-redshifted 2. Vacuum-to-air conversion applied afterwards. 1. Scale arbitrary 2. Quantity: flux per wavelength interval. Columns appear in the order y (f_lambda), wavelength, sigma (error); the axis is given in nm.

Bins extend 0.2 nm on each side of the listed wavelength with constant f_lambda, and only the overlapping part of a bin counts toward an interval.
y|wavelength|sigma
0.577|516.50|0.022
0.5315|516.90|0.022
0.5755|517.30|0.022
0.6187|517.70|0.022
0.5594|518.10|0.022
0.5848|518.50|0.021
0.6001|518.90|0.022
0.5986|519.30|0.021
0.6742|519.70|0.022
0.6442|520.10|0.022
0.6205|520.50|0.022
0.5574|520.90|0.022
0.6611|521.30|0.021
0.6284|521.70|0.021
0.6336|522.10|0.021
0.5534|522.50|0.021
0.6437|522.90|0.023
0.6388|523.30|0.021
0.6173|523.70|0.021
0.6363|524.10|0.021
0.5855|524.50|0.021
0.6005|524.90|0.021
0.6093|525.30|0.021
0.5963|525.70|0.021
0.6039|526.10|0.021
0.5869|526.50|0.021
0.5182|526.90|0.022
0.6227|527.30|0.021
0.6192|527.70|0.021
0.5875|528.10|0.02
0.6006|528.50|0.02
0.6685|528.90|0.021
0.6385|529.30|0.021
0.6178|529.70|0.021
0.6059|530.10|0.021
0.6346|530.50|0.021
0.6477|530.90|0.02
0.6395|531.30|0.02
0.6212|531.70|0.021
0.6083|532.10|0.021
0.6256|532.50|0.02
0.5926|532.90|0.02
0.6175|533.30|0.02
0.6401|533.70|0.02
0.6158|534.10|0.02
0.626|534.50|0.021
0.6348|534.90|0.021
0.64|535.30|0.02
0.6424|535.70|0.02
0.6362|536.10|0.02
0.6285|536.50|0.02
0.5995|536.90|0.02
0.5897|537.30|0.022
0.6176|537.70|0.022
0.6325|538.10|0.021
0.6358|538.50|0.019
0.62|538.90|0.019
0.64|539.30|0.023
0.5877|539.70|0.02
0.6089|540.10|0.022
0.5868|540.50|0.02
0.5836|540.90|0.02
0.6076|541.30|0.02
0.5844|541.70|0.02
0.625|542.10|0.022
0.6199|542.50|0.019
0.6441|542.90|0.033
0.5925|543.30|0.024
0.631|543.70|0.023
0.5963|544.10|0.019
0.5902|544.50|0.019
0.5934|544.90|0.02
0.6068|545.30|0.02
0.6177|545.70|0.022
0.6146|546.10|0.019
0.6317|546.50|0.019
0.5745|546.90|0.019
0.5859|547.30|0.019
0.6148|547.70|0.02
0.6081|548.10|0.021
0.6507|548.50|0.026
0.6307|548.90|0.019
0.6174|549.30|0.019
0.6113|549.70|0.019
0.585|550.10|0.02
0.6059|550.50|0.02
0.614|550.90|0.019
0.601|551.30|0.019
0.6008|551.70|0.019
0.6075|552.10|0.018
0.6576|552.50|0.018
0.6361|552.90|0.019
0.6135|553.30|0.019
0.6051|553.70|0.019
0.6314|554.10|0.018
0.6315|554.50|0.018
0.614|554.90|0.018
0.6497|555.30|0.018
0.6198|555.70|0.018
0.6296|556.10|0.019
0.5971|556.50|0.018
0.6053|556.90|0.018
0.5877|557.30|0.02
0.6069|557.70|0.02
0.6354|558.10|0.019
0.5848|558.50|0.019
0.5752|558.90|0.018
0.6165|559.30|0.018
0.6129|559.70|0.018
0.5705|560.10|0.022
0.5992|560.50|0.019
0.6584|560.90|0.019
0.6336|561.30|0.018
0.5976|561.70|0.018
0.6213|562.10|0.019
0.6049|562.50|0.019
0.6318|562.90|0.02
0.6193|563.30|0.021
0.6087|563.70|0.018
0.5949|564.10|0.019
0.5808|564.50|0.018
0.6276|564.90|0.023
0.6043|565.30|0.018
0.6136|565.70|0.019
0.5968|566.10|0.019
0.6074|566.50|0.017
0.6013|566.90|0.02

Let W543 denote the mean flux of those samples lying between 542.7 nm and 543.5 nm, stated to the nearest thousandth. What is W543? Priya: 0.618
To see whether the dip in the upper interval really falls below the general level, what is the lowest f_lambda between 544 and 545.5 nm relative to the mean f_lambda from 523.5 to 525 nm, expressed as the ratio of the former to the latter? 0.97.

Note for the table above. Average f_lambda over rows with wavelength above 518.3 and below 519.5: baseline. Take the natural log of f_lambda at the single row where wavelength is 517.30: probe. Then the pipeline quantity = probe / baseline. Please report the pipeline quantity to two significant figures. -0.93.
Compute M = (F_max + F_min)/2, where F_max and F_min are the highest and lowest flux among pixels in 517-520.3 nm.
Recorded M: 0.6168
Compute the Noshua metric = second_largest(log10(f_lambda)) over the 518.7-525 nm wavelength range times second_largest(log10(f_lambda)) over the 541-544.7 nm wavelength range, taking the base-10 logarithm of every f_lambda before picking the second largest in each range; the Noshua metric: 0.0359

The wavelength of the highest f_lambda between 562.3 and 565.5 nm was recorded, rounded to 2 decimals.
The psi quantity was 562.90 nm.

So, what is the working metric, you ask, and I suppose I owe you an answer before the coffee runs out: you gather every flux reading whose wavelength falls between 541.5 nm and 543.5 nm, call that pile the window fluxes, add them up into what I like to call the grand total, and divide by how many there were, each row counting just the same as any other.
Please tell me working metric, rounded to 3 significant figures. 0.613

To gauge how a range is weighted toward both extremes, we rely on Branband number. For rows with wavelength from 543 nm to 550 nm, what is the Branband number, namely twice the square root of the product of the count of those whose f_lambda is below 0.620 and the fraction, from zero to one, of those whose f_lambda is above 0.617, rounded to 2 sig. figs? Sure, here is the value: 4.3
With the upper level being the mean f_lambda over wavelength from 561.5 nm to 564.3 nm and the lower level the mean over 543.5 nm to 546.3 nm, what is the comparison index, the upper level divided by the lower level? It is 1.01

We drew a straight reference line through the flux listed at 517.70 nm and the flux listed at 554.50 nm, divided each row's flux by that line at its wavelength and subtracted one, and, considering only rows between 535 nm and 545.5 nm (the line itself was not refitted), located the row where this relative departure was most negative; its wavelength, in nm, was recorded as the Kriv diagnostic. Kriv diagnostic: 540.90 nm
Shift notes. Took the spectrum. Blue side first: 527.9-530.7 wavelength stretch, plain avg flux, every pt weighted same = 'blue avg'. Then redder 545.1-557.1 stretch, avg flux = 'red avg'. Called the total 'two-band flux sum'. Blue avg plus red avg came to 1.24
